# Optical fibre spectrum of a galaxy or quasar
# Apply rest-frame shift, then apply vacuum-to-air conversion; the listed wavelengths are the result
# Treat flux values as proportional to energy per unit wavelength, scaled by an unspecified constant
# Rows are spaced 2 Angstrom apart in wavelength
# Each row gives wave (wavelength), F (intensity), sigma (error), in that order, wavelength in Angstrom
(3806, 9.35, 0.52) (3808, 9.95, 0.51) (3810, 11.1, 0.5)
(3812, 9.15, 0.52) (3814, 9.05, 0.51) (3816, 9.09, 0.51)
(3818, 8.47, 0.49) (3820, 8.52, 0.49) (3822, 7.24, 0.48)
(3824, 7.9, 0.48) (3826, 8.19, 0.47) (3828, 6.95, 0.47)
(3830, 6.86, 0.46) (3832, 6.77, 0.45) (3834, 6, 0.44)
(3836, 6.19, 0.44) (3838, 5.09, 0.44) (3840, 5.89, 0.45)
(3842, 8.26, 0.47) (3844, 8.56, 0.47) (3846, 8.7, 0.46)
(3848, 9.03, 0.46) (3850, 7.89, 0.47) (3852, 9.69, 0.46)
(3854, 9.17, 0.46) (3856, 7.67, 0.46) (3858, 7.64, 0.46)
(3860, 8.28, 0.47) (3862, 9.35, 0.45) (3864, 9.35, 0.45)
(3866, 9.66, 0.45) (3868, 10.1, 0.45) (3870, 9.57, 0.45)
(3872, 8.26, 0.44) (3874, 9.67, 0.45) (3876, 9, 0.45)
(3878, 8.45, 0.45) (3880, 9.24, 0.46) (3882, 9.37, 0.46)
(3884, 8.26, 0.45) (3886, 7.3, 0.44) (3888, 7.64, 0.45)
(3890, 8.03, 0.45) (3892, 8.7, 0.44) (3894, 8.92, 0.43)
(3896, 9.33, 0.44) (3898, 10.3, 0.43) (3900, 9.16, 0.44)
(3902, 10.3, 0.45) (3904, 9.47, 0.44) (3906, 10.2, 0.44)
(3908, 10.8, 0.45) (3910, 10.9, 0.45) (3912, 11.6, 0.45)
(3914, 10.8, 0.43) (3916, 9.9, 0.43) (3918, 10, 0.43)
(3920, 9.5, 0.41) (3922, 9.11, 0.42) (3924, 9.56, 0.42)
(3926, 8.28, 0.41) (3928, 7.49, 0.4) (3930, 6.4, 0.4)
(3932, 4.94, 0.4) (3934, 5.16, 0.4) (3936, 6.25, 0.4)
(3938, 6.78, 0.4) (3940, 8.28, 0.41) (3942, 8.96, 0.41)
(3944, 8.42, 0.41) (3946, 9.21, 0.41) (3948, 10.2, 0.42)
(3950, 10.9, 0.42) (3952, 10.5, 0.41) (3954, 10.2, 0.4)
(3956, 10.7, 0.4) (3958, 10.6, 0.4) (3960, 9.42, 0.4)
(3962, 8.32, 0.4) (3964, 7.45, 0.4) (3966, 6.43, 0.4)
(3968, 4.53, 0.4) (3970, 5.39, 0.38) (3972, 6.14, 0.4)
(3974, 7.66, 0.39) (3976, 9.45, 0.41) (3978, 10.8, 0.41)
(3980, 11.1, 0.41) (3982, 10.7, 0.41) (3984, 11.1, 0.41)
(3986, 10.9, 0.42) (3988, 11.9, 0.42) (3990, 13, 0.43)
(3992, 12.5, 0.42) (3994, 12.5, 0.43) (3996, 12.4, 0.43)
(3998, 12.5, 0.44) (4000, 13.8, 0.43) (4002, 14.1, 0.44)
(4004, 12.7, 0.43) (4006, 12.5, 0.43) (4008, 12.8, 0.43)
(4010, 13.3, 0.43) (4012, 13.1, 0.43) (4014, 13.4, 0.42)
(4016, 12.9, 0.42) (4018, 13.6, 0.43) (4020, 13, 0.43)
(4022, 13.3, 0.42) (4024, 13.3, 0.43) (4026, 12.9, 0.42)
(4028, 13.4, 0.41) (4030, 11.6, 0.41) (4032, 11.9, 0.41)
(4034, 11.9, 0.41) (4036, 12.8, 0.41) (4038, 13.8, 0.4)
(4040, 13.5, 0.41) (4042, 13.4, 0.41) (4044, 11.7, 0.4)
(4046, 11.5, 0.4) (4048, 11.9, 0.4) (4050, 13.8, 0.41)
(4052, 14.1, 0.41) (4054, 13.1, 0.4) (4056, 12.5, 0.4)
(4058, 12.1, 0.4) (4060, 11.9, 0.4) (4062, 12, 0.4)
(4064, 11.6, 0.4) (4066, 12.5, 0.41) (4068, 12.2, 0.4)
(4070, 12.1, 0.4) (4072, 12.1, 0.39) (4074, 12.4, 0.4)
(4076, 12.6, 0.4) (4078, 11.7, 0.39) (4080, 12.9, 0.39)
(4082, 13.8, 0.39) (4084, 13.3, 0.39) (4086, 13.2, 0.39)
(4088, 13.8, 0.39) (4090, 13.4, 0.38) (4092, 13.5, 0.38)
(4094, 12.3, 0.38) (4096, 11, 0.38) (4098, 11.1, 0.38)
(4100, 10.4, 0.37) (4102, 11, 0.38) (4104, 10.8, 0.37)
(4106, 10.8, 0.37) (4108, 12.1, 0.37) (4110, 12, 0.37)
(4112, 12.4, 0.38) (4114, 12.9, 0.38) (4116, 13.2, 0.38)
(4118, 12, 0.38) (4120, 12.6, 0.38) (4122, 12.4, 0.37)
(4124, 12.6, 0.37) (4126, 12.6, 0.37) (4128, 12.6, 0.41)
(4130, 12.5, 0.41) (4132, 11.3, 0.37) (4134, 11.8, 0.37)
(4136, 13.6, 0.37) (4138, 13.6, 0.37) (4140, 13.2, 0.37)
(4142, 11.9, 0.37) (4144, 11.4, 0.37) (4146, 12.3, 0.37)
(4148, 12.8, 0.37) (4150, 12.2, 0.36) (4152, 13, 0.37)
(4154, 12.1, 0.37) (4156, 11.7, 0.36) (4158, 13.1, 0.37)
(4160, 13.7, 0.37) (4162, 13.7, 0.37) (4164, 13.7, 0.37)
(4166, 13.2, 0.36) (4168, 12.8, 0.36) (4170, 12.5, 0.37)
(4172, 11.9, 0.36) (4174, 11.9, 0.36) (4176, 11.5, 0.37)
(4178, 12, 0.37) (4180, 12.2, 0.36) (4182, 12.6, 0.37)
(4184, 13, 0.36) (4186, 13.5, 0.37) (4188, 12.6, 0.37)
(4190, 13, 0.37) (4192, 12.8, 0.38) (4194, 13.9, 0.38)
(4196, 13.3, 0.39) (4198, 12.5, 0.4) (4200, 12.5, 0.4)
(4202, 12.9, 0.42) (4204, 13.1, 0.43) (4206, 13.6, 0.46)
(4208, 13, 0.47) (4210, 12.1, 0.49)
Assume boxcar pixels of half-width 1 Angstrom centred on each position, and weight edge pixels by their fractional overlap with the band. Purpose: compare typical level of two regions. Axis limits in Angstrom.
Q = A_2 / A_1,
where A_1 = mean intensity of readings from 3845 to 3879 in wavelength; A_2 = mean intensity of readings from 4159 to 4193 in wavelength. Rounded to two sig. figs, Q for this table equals 1.4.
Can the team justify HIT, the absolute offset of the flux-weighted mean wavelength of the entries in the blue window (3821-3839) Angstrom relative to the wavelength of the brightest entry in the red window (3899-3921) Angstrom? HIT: 82.6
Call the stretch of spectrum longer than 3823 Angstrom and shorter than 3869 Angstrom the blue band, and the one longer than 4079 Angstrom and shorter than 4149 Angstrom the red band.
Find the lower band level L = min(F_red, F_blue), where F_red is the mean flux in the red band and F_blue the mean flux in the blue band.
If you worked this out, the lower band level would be 8.0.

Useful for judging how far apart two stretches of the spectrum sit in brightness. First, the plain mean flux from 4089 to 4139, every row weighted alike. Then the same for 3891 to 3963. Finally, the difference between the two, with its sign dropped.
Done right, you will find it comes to 3.0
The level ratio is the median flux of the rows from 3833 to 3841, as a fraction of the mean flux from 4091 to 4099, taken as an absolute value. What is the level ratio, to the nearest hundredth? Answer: 0.50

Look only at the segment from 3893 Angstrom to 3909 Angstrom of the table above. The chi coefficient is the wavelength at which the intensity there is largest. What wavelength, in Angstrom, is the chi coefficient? 3908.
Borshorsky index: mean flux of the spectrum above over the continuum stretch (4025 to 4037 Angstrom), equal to 12.4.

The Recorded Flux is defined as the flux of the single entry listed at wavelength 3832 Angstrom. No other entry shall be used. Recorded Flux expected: 6.77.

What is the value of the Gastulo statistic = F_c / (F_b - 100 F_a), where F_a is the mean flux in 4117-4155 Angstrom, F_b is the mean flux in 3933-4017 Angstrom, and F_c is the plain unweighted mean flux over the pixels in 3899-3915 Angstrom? -0.0084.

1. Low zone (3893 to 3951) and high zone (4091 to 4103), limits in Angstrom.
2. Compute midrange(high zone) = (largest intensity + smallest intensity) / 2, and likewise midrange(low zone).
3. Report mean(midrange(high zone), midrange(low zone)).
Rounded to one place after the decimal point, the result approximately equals 10.1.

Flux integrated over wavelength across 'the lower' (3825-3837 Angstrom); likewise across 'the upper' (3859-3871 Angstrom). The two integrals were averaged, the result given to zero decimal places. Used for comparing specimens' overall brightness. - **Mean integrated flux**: 97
